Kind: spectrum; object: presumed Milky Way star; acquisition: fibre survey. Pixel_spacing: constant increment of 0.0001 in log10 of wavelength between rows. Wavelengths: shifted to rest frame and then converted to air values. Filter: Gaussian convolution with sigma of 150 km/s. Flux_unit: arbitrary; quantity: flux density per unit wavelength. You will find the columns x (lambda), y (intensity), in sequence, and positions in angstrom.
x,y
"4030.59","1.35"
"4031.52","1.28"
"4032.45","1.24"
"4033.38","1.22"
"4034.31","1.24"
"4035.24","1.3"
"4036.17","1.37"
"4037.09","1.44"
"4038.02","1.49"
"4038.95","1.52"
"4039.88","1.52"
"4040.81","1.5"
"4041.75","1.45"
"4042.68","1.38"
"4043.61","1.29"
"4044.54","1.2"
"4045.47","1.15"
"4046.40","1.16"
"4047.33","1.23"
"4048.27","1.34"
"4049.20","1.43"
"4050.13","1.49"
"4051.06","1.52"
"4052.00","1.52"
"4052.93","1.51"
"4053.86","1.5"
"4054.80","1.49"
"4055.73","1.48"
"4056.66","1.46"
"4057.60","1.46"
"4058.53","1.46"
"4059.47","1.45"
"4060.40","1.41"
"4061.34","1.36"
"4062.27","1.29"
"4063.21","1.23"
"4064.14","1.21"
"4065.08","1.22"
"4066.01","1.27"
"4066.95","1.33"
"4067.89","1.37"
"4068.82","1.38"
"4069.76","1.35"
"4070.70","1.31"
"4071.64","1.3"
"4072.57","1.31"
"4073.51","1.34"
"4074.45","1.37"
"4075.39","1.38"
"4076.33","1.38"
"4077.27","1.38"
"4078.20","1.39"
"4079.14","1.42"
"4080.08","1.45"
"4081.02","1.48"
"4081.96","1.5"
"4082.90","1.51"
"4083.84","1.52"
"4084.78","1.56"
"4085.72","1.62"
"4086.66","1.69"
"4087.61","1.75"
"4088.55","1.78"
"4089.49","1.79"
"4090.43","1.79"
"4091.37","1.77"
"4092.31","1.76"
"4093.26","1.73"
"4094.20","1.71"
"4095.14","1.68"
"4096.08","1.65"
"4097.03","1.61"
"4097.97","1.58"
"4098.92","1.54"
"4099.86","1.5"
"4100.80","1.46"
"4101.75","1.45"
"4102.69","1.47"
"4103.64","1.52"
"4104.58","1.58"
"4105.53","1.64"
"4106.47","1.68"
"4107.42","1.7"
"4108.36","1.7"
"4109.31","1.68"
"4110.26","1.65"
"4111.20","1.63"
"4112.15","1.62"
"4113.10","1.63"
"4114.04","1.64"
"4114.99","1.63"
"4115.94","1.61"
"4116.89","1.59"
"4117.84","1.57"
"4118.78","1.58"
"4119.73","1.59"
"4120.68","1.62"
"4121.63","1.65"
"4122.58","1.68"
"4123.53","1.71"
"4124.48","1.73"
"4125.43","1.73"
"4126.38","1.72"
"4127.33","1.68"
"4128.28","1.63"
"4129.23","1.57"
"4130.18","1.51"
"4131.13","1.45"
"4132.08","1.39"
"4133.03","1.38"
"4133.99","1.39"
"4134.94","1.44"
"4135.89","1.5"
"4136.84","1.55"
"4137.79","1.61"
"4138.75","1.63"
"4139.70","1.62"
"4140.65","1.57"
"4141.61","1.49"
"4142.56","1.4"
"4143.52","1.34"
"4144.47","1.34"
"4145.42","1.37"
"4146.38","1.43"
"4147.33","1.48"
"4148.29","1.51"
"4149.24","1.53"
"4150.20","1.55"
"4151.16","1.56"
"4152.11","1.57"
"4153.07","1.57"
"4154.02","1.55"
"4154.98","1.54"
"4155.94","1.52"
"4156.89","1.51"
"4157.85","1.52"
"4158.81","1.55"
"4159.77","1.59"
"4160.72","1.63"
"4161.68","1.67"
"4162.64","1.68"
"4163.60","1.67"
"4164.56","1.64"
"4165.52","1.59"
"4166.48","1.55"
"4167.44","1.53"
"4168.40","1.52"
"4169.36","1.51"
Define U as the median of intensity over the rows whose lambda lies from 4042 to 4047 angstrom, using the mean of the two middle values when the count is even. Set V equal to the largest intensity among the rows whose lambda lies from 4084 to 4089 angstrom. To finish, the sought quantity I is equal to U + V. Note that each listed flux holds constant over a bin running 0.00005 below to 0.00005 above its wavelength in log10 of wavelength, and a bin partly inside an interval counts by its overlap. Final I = 2.98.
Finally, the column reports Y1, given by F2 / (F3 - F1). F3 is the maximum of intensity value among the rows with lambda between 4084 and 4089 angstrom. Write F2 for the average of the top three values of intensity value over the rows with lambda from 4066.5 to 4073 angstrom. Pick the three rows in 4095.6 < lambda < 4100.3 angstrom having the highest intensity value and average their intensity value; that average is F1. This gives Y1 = 8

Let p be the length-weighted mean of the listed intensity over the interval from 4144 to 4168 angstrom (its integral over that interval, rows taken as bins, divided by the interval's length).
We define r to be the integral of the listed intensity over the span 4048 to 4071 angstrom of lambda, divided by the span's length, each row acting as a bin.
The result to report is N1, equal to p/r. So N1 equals 1.11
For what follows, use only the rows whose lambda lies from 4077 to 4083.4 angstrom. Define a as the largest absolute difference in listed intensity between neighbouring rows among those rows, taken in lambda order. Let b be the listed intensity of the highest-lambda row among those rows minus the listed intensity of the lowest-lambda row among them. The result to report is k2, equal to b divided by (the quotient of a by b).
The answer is 0.56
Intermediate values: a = 0.03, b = 0.1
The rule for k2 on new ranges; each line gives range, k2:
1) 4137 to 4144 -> 0.81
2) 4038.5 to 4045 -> 1.14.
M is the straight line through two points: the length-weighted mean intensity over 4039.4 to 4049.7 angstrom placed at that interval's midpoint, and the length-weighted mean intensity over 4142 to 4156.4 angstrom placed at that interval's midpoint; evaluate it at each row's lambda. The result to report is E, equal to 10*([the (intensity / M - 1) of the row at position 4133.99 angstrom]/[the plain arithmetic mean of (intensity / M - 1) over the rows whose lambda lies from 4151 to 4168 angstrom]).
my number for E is -9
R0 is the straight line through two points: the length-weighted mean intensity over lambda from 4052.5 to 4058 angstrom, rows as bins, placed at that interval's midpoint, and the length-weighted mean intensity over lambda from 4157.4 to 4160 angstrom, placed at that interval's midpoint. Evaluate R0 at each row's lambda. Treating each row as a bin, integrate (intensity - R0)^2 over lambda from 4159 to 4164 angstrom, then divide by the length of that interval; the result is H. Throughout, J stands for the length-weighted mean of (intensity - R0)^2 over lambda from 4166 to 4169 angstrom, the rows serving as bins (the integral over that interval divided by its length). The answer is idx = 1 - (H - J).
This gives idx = 0.99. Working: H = 0.010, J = 0.001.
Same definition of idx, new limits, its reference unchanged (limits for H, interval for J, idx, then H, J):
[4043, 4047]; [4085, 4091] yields 0.98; 0.077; 0.056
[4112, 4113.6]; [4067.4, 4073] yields 1.01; 0.012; 0.025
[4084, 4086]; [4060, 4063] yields 1.02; 0.007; 0.025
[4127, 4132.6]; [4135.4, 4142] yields 0.99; 0.010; 0.004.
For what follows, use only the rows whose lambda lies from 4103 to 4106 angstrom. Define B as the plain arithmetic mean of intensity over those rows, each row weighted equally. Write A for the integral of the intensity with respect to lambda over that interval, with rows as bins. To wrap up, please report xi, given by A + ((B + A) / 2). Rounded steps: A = 4.72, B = 1.58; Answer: 7.87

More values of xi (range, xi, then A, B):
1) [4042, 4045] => 6.51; 3.91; 1.29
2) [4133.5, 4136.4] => 7.00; 4.19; 1.44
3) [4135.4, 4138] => 6.83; 4.03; 1.55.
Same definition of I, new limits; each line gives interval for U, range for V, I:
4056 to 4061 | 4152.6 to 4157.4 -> 3.03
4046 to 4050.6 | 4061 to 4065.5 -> 2.70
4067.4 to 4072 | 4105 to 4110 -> 3.05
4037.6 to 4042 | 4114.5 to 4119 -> 3.13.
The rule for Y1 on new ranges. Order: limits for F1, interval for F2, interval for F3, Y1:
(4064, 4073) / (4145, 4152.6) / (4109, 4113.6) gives 5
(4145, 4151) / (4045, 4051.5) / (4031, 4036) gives -6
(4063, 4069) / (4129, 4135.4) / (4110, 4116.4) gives 5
